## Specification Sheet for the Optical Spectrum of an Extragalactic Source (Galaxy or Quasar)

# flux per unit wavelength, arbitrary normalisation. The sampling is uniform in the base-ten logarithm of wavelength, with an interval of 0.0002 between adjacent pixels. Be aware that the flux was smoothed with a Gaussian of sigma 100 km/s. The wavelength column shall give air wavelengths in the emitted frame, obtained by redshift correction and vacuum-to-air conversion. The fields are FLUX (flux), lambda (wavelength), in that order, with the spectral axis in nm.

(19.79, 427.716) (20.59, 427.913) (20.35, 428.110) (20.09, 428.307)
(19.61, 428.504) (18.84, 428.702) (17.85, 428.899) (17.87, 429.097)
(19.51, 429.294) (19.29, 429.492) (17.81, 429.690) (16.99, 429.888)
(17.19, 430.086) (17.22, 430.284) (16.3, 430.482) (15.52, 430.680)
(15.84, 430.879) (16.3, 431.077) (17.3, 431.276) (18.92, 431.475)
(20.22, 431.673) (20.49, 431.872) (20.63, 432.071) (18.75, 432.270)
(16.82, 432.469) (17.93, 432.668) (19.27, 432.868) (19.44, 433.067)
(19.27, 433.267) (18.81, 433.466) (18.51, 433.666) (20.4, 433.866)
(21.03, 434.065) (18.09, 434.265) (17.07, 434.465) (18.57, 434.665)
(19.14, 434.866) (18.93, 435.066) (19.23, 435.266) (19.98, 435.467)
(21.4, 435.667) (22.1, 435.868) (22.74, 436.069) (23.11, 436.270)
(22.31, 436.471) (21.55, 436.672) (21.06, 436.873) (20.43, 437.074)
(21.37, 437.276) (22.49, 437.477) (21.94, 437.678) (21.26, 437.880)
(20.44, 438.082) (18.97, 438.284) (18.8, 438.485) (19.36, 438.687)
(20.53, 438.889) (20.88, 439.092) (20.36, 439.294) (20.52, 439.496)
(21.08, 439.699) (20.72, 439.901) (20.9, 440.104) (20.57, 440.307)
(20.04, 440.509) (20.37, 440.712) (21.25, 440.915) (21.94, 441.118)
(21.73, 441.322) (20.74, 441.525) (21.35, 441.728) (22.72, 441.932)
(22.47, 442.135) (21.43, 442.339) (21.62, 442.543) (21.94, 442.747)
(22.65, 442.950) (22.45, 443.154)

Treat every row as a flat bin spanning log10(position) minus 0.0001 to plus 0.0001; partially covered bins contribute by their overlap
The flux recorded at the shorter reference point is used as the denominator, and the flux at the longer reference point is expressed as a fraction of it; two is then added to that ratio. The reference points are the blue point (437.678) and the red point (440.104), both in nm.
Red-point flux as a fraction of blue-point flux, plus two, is 2.95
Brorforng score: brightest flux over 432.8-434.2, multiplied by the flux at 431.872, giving 431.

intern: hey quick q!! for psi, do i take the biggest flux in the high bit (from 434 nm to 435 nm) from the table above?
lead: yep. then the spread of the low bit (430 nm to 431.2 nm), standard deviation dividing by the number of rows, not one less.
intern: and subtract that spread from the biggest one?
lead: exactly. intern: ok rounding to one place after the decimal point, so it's 20.4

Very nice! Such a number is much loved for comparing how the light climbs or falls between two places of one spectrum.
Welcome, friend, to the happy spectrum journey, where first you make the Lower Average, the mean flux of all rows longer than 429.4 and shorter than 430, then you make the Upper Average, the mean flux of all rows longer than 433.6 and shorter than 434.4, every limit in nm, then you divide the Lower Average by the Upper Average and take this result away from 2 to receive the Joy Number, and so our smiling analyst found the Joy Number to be 1.08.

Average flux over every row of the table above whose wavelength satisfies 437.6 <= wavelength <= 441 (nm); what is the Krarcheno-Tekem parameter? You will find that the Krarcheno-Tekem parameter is 20.5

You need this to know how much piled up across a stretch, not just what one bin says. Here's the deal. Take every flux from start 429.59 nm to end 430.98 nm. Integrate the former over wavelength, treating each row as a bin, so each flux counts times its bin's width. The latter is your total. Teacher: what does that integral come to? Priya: 23.2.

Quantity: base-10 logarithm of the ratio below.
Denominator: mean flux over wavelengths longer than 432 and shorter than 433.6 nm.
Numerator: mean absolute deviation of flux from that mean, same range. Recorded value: -1.38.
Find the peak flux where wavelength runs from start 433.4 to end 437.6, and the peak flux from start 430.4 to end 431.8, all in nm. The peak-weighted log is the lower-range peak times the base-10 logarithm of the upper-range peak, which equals 27.6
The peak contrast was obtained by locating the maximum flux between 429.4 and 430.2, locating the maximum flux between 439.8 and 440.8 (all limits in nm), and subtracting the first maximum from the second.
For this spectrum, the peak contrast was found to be 1.6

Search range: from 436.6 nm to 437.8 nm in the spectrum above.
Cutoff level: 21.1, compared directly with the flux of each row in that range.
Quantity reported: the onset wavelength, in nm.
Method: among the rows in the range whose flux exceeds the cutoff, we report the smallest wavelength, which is 436.672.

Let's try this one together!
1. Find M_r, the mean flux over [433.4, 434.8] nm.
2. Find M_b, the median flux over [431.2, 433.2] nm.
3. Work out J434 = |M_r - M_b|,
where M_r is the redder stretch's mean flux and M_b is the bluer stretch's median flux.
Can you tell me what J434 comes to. 0.17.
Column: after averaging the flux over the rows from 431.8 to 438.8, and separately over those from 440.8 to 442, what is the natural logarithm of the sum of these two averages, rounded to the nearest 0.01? 3.73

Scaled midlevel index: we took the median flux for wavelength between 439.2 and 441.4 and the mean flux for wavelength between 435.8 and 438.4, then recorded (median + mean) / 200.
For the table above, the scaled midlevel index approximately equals 0.211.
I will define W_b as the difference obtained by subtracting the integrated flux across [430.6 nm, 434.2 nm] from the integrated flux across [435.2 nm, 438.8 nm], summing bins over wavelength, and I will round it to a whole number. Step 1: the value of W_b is 9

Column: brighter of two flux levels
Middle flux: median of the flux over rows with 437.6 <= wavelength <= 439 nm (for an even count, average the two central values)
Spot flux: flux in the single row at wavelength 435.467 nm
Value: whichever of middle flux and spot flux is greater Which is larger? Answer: 20.4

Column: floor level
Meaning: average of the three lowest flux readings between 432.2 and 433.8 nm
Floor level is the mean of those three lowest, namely 17.75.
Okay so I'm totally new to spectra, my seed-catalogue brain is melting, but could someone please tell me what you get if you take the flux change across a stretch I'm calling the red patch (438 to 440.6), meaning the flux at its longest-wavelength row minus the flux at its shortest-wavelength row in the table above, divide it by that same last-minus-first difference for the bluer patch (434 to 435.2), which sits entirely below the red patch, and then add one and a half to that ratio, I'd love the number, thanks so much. 1.69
